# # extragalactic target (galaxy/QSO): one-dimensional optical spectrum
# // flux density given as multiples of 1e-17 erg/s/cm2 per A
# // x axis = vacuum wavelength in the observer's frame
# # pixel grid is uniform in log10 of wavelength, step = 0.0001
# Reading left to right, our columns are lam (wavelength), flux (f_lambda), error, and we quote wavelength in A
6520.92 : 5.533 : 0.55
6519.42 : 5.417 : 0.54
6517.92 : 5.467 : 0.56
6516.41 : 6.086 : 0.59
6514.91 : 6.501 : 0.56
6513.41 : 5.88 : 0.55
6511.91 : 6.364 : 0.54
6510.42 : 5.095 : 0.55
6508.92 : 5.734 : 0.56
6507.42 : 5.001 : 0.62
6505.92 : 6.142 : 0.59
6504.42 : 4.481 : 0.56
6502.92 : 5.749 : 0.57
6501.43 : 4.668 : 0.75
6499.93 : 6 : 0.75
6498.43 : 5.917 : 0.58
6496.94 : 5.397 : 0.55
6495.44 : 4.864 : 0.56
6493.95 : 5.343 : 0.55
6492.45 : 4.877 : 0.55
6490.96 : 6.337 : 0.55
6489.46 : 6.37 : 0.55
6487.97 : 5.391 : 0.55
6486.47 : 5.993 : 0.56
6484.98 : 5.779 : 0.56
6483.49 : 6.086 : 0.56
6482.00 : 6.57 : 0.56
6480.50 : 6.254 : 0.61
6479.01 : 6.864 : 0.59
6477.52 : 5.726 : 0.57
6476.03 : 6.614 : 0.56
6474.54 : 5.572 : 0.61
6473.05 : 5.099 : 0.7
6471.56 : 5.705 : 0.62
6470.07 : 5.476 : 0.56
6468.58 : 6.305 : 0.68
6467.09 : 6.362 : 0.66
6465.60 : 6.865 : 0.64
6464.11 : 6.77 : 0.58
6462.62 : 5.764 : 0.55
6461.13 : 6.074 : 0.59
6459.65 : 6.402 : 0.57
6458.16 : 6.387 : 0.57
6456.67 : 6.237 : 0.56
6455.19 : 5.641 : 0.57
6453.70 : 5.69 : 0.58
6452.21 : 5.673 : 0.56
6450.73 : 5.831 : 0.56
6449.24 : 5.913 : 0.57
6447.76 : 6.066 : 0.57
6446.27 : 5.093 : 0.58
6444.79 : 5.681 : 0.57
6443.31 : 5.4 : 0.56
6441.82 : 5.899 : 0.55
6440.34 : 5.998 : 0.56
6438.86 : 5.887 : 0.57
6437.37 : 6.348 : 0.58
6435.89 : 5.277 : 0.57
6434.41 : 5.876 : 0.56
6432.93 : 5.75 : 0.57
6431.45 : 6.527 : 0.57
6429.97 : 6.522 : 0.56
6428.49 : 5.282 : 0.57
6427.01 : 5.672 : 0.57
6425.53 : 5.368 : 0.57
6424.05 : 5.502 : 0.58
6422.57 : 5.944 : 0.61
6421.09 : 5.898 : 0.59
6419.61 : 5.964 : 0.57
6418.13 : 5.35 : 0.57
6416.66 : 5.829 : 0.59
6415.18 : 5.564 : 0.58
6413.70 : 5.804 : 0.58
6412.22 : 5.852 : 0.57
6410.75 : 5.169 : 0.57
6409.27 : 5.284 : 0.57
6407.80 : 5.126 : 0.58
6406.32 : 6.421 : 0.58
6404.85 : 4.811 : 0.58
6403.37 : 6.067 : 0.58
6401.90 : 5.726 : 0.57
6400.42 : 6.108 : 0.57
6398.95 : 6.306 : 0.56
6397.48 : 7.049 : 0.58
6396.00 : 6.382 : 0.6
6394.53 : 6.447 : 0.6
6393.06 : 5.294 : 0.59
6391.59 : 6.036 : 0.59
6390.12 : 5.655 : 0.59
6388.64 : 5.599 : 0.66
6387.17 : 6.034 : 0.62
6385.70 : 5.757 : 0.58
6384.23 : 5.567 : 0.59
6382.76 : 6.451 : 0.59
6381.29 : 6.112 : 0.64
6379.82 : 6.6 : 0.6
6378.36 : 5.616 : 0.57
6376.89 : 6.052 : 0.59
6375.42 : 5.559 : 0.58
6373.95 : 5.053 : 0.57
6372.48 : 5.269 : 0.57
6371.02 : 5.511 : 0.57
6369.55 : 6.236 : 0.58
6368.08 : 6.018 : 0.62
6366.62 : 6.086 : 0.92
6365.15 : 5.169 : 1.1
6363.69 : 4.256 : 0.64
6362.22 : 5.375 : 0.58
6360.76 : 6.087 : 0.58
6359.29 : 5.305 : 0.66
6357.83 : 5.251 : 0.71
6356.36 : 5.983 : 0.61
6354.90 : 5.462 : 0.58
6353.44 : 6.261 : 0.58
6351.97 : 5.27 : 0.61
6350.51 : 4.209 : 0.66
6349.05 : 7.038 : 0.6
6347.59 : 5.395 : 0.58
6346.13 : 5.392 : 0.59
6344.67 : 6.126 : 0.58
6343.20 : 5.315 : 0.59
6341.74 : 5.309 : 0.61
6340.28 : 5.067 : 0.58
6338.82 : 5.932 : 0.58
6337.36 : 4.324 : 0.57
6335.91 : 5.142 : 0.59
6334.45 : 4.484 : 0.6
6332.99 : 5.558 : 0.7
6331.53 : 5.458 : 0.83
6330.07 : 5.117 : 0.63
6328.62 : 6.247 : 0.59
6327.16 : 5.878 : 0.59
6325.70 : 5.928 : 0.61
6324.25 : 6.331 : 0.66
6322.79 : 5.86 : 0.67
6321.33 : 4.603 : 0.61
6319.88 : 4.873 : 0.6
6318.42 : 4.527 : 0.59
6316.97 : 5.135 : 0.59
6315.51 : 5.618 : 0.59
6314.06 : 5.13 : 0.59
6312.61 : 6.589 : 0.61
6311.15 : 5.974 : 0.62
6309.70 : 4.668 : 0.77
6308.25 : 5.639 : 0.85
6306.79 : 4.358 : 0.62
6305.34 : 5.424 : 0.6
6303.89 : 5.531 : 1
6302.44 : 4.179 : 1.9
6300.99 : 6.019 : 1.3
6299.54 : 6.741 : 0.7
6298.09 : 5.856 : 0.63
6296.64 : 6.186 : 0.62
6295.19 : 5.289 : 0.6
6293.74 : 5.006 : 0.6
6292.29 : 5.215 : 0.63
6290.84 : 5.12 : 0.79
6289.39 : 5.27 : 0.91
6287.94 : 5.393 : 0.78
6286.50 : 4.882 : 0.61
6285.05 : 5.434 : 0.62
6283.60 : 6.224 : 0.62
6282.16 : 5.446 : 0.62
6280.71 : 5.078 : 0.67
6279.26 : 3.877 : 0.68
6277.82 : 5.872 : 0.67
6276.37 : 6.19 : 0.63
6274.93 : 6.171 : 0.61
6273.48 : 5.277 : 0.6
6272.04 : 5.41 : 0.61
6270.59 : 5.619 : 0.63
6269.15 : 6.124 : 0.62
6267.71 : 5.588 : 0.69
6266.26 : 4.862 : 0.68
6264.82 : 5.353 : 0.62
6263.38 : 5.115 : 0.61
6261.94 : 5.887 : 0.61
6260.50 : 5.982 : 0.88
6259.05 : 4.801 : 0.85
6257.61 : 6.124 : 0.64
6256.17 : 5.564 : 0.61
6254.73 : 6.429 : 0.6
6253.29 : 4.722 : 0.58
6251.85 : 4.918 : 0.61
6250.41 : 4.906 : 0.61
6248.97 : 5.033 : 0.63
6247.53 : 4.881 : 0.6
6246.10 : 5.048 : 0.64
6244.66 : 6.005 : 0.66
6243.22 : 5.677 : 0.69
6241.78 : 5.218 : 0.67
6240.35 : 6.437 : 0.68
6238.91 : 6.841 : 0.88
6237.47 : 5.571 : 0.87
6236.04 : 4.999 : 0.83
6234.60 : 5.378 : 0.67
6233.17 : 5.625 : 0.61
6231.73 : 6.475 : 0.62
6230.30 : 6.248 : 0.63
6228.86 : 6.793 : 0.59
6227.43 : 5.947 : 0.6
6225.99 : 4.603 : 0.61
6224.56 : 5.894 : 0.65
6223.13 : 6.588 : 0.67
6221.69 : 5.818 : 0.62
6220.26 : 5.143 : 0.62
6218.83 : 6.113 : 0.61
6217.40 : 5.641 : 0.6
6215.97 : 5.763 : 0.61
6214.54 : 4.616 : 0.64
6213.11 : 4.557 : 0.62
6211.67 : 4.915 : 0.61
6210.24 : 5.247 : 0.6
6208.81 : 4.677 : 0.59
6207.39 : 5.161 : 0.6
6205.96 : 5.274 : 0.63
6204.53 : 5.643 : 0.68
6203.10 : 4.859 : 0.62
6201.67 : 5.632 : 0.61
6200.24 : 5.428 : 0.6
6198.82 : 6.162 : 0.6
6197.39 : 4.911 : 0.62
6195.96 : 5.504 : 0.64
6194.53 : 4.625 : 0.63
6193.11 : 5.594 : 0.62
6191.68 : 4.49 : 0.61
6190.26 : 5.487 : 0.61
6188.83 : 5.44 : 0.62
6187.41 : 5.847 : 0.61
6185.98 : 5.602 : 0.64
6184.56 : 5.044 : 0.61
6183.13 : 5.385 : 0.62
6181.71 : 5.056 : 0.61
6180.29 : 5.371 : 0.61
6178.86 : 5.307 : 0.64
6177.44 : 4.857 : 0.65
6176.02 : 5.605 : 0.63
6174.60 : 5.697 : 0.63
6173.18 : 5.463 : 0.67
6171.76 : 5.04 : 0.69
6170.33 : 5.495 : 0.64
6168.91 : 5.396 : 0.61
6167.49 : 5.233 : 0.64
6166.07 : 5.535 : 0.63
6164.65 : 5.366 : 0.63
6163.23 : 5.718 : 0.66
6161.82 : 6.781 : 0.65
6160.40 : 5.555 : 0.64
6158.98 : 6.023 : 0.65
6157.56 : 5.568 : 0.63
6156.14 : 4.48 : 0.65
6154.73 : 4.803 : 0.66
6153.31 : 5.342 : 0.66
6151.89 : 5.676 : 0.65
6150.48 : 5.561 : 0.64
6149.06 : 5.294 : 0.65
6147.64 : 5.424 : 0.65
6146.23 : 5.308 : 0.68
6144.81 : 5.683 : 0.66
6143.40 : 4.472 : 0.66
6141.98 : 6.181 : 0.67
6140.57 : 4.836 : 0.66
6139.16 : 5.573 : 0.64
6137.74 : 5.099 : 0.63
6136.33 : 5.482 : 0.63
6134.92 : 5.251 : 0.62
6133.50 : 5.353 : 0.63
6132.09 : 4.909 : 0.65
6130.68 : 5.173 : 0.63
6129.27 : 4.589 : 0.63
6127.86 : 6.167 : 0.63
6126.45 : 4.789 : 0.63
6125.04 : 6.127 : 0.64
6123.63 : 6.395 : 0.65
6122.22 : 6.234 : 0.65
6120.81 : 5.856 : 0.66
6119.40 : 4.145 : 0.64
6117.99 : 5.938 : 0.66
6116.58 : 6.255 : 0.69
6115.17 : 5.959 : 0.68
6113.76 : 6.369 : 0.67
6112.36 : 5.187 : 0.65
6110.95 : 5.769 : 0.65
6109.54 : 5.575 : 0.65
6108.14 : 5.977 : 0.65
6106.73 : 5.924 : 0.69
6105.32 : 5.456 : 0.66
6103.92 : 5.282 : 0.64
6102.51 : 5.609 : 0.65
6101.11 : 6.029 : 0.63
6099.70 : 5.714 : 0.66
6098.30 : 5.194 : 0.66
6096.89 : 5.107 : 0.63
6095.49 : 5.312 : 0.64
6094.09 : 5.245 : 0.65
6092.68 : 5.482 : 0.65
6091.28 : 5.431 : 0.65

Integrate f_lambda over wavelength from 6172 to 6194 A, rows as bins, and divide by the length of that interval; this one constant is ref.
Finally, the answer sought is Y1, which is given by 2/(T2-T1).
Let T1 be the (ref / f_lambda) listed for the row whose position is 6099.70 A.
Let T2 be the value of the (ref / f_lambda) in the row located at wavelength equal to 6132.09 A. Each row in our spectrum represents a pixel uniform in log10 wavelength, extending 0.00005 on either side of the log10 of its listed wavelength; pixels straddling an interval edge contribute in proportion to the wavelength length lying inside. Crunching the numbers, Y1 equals 13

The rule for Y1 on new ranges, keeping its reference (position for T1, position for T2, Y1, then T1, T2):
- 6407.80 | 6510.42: 316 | 1.04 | 1.05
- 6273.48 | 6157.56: -38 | 1.01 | 0.96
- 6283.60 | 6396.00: -94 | 0.86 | 0.84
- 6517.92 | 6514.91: -13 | 0.98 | 0.82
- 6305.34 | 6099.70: -40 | 0.98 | 0.93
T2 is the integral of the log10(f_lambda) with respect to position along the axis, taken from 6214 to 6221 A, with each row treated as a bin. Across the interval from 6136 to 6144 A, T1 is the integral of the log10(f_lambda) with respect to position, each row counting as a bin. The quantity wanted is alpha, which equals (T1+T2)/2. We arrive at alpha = 5.5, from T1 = 5.76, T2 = 5.2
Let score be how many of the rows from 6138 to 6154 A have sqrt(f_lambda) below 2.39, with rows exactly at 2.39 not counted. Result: 10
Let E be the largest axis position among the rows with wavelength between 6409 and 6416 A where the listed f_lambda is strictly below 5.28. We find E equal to 6410.75 A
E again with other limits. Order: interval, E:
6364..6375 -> 6373.95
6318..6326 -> 6321.33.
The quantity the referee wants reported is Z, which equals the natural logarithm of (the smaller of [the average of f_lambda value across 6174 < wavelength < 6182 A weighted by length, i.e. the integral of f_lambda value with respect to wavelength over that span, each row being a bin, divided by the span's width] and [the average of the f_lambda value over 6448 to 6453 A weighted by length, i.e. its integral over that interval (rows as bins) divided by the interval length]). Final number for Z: 1.67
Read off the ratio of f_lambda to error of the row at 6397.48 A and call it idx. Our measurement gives 12.2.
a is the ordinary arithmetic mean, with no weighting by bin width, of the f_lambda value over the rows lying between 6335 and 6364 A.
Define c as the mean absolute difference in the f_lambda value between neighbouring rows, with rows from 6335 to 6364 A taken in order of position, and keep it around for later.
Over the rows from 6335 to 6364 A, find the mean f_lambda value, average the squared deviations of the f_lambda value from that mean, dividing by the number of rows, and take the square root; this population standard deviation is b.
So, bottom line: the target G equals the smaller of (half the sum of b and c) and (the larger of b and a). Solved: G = 0.77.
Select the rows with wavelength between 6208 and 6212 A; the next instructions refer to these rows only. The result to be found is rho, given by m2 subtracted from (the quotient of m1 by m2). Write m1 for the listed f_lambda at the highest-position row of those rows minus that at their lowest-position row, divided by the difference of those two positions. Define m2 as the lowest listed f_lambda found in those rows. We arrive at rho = -4.7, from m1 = 0.08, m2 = 4.677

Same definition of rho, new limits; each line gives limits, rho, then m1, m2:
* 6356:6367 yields -4.3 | 0.01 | 4.256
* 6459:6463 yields -5.8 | -0.21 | 5.764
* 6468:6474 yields -5.2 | -0.27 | 5.099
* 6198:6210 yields -4.7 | -0.15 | 4.677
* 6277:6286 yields -3.9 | -0.06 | 3.877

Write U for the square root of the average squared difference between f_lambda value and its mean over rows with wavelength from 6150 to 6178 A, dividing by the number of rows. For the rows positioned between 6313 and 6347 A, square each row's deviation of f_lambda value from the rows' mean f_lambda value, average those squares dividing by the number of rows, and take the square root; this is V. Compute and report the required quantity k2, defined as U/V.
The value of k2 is 0.83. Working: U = 0.46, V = 0.56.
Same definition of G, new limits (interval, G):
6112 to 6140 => 0.67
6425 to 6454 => 0.40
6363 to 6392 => 0.49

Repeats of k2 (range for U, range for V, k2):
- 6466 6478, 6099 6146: 0.85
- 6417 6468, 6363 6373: 0.67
